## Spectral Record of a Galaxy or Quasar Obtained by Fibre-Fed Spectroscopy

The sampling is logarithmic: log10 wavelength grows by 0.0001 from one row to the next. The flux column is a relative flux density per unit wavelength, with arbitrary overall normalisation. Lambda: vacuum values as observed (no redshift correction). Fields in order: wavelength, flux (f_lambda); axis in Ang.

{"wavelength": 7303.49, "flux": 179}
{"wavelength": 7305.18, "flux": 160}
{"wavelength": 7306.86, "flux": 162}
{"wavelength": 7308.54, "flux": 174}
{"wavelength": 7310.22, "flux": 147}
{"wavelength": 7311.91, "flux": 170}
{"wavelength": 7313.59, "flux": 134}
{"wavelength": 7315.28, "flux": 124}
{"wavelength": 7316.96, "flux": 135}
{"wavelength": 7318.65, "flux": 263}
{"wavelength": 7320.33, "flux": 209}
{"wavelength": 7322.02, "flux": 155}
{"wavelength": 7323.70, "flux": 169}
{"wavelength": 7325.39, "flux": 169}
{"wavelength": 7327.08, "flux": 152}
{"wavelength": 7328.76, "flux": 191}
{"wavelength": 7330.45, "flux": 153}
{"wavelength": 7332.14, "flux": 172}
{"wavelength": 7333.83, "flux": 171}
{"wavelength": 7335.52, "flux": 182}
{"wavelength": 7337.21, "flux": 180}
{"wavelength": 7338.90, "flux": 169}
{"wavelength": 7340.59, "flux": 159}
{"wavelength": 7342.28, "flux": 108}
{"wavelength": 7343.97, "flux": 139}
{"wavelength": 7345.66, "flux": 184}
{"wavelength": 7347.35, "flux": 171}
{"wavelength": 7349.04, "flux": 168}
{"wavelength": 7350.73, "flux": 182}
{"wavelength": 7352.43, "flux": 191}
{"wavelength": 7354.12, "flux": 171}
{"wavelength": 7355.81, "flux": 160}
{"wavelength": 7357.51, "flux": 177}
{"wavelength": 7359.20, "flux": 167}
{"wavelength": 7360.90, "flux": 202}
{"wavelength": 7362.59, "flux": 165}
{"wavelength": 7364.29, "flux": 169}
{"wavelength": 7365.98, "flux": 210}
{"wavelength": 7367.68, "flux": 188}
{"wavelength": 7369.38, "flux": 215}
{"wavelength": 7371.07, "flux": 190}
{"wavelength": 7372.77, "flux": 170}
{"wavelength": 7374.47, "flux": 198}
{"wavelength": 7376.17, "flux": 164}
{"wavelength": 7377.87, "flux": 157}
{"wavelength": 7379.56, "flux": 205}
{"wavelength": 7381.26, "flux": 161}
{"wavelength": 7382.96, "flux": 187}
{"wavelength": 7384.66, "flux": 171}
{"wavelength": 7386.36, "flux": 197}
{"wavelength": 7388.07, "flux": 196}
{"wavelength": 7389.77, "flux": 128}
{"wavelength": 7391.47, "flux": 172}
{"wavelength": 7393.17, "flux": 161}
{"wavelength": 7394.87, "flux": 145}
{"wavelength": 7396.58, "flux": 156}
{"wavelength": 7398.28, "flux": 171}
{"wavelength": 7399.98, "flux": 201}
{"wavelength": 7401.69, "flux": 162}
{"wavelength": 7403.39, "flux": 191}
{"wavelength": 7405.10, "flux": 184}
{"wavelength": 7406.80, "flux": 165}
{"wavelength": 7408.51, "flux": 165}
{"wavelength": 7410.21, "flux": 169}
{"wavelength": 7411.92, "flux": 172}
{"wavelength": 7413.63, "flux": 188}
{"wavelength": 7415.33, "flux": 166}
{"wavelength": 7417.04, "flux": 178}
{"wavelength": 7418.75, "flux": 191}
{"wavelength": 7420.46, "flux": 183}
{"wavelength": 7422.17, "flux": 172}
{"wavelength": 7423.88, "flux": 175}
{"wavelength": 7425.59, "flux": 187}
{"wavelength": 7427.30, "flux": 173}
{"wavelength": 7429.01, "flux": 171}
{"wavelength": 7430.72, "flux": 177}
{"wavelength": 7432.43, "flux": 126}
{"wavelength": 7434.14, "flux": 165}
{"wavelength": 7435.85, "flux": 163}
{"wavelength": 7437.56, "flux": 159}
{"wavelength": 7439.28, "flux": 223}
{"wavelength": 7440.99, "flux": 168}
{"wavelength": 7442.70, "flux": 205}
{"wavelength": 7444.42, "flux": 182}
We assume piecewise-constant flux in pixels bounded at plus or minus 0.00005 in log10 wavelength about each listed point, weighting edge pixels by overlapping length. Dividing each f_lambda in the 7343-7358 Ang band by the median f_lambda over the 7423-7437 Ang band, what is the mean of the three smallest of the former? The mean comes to 0.91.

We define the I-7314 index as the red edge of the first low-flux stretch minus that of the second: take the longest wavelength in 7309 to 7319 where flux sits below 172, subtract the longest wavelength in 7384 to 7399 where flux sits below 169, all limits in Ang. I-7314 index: -79.6 Ang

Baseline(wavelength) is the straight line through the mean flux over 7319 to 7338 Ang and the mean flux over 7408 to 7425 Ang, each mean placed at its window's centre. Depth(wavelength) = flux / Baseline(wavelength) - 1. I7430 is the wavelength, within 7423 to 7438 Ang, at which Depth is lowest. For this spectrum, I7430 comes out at 7432.43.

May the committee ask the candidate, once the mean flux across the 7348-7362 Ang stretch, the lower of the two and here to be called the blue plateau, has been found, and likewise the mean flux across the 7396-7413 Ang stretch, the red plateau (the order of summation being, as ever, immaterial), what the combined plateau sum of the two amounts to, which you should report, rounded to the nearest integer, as 351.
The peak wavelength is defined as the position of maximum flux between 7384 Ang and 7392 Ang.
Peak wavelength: 7386.36 Ang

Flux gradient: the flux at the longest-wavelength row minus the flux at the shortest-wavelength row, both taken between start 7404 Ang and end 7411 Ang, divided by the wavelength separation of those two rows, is -2.9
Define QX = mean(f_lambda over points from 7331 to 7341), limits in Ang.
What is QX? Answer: 172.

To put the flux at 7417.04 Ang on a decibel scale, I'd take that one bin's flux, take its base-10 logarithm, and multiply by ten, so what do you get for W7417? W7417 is 22.5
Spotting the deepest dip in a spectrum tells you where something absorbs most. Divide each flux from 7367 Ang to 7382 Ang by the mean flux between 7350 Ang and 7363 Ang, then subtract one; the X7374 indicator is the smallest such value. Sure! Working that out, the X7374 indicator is -0.11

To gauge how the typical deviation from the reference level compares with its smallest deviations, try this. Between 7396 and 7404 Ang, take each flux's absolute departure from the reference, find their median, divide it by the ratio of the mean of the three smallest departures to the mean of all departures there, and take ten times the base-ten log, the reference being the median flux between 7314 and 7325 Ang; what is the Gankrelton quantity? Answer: 14.8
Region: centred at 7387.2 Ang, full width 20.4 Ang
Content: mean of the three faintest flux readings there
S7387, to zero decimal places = 143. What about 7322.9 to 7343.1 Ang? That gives 138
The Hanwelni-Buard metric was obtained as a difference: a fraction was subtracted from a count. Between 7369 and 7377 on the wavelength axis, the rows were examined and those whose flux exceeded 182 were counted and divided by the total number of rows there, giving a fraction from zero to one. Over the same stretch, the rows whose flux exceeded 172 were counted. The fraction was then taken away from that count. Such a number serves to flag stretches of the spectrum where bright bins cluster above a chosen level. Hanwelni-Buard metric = 2.4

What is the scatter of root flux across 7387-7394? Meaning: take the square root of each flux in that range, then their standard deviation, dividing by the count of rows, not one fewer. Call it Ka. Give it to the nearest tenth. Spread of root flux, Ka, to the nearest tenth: 1.0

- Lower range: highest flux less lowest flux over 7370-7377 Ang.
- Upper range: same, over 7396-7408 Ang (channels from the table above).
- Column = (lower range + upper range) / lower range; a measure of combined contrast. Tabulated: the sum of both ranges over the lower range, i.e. 2.3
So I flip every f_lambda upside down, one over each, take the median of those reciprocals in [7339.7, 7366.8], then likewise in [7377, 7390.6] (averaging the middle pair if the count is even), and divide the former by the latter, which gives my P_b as 1.05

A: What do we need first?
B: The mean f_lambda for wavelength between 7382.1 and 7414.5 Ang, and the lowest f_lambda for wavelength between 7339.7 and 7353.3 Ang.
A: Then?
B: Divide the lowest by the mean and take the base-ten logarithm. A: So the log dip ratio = -0.20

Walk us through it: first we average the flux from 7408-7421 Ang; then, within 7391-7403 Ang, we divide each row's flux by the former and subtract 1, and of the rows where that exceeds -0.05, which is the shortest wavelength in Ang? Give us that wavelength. 7391.47 Ang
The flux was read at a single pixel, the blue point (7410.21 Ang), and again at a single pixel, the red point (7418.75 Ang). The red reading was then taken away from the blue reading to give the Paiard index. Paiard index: -22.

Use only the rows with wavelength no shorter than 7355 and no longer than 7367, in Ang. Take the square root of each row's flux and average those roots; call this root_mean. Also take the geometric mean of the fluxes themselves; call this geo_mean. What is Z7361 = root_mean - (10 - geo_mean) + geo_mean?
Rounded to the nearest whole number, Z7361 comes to 359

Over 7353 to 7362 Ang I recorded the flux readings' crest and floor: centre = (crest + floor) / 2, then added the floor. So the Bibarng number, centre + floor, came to 341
